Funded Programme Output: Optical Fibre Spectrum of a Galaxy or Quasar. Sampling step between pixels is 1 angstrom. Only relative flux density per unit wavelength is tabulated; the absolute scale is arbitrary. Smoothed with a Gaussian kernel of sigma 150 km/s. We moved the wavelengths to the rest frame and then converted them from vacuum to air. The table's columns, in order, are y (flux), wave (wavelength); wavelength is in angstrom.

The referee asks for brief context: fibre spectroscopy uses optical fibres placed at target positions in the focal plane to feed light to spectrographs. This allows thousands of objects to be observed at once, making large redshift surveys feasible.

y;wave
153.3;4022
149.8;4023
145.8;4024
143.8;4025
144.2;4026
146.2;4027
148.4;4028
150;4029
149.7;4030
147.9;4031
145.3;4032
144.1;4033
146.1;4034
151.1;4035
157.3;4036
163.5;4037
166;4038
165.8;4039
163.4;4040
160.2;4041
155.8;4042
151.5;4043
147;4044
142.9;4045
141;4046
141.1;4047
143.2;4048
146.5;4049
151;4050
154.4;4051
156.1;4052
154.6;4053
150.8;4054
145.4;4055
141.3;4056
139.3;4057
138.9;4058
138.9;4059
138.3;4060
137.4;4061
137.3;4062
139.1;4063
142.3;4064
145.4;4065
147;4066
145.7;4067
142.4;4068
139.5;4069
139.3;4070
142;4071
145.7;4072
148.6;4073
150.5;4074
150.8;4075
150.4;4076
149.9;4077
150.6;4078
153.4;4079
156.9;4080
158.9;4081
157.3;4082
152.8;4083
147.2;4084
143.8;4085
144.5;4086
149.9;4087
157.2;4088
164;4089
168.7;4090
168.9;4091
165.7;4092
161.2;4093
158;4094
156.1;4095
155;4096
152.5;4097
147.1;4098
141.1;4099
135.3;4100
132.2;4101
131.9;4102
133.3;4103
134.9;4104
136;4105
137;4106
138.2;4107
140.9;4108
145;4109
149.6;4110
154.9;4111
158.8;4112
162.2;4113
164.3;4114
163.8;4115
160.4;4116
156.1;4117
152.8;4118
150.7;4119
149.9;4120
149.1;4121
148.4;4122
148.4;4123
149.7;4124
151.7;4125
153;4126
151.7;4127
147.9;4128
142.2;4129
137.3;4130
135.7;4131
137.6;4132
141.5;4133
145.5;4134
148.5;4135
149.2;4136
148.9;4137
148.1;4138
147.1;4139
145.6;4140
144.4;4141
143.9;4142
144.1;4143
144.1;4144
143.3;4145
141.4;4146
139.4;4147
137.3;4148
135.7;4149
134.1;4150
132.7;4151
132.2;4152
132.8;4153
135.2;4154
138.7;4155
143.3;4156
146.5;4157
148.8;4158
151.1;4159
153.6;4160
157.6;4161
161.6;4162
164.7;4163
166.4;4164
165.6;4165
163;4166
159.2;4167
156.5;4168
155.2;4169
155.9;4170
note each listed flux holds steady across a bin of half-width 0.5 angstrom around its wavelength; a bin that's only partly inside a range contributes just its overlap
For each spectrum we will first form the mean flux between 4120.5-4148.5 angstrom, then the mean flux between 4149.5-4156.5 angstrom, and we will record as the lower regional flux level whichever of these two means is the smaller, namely 136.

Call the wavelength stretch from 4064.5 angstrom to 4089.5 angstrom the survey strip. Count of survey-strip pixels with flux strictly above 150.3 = 11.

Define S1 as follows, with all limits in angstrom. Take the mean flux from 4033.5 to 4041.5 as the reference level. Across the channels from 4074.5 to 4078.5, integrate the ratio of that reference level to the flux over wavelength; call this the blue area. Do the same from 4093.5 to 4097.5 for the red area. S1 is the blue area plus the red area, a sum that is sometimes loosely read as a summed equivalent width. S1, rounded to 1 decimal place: 8.3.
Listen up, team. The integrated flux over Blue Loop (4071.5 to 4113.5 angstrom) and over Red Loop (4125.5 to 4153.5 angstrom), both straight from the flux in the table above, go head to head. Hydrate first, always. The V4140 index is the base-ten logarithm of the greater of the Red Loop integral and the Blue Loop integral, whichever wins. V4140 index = 3.80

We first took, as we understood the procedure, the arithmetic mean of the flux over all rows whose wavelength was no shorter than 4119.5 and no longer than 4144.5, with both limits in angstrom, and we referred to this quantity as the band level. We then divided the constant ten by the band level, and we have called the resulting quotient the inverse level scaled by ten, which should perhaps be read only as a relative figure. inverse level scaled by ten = 0.0684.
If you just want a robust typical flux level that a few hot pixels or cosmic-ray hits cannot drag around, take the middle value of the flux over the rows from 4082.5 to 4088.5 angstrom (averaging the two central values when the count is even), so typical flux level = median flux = 149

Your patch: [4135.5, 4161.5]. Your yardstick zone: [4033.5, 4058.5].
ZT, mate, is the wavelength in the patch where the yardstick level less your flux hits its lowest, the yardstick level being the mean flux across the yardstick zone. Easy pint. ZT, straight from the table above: 4161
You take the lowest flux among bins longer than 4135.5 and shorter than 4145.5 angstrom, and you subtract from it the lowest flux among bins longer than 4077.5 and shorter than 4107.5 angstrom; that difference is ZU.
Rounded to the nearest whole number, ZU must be 11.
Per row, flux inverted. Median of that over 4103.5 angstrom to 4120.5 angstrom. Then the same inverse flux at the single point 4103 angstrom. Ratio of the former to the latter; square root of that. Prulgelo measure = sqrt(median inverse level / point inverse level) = 0.94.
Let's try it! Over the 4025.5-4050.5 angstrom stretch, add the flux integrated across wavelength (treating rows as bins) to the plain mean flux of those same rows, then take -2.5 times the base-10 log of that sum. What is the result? -9.0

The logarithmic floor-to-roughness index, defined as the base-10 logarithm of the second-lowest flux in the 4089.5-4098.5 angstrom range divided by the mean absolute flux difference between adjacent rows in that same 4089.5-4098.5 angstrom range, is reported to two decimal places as 1.74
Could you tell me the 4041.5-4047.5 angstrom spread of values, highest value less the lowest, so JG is 15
